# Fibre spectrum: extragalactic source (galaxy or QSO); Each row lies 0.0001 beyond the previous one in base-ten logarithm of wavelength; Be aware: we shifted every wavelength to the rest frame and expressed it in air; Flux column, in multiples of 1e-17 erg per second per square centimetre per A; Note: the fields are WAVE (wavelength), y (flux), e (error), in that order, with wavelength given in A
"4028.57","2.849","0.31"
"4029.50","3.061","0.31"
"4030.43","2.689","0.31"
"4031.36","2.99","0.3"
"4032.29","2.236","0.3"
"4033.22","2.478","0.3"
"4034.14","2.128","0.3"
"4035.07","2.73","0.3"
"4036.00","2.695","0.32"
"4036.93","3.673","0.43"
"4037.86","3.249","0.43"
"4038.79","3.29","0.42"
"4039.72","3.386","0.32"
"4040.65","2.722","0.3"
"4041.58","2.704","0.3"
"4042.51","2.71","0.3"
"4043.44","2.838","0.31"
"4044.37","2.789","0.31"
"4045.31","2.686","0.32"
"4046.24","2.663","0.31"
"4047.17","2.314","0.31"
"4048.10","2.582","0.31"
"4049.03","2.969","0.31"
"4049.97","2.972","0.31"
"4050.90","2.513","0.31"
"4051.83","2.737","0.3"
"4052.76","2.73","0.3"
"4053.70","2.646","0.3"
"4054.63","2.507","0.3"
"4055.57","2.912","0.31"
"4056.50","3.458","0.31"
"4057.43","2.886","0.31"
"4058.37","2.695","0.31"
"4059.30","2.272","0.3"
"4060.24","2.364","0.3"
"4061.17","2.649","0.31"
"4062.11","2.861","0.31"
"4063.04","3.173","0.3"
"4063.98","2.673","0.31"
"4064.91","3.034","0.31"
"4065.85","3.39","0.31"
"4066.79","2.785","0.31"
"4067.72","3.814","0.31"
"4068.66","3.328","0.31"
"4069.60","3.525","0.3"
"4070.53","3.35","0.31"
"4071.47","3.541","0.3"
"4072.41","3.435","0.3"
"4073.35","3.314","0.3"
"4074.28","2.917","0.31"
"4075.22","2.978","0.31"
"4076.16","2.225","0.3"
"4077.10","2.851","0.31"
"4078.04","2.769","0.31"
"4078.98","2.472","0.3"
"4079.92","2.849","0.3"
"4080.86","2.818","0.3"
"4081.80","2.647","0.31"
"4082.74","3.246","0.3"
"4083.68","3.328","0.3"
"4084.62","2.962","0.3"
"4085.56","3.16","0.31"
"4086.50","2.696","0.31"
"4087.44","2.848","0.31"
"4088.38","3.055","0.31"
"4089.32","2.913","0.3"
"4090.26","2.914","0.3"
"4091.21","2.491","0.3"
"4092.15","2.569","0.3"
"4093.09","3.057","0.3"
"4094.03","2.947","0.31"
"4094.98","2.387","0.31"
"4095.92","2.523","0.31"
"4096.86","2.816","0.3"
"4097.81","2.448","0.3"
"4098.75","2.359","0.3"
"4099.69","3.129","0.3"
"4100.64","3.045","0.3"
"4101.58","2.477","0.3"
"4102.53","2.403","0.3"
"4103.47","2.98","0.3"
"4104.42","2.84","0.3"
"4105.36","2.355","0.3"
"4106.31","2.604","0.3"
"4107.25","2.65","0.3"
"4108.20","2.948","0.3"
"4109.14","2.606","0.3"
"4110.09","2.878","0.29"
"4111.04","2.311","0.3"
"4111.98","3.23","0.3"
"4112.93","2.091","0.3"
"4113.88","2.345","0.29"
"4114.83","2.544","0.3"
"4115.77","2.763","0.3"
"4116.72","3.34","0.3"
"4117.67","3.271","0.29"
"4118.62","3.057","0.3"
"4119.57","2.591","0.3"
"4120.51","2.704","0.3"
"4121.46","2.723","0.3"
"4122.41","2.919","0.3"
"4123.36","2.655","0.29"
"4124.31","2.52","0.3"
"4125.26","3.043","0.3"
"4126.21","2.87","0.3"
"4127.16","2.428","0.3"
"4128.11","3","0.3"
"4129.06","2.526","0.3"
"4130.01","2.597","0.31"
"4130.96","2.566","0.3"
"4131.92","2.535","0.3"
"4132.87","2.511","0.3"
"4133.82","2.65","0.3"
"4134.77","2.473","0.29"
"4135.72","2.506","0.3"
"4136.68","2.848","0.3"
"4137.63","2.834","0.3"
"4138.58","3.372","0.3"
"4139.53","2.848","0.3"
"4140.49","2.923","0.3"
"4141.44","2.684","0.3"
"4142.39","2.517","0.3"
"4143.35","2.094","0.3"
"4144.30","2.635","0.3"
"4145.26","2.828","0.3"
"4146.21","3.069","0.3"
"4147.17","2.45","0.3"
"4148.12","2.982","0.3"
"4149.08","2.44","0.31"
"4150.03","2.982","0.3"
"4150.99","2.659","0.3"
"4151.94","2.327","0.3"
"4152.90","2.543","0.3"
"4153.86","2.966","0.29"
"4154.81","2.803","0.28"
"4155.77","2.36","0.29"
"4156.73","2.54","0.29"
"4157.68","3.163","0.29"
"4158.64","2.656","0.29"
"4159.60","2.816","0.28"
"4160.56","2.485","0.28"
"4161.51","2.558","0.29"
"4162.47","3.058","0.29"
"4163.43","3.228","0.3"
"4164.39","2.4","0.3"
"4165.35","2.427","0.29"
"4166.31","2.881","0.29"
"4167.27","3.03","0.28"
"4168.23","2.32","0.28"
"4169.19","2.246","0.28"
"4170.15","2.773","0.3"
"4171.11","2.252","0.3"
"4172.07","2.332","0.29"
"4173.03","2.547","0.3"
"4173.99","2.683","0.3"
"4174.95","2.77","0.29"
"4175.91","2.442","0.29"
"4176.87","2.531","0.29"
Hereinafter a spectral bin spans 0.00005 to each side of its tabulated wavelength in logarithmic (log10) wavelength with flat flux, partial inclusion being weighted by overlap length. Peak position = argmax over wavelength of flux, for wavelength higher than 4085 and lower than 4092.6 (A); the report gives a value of 4085.56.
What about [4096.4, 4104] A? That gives 4099.69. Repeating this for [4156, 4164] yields 4163.43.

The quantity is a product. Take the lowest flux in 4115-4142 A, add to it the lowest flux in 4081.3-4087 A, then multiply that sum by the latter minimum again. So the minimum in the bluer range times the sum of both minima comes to 13.4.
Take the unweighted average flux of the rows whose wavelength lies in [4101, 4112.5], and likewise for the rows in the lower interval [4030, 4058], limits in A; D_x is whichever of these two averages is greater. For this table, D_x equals 2.80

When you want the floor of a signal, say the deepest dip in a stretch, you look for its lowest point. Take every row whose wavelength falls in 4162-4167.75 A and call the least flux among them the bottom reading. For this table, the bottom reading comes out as 2.4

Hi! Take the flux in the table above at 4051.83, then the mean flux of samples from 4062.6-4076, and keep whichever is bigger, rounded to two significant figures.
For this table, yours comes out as 3.2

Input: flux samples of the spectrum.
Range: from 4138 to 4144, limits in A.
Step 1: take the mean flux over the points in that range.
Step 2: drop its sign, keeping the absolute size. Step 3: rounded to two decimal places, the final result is 2.74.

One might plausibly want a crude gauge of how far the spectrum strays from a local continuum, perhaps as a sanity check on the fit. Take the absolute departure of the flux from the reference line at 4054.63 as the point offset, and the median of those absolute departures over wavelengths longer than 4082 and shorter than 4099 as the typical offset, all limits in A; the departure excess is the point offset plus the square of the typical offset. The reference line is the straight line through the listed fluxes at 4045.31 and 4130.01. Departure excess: 0.24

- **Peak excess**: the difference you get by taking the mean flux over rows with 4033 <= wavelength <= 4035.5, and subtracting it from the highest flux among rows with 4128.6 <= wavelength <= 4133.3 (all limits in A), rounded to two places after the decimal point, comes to 0.15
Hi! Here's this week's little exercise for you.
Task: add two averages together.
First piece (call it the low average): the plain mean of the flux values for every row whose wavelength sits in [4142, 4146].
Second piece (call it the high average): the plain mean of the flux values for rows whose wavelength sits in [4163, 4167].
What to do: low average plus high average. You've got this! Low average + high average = 5.3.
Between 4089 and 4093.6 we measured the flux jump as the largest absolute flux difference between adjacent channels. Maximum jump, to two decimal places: 0.49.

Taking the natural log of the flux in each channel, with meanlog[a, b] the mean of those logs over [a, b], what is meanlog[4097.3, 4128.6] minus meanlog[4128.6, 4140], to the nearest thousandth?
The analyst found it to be 0.013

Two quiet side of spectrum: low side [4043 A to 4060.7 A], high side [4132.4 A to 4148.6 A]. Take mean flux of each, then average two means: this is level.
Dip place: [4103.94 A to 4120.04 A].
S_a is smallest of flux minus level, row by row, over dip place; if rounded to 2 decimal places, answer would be -0.62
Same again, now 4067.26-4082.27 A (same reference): -0.49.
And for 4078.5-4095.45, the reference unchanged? -0.33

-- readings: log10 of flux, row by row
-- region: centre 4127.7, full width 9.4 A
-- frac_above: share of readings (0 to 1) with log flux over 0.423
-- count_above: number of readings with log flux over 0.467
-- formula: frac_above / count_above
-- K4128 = 0.20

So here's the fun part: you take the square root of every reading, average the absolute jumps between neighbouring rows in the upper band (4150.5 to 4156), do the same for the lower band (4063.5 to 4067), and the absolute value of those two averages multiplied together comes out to 0.012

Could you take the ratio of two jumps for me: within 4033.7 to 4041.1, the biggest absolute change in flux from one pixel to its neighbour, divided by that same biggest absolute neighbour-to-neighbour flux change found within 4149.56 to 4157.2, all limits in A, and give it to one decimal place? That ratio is 2.2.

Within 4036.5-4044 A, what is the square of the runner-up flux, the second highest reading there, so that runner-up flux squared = 11.5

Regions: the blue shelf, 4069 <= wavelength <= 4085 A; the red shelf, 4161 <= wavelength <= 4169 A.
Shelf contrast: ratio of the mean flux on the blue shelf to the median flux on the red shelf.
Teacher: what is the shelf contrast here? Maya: 1.11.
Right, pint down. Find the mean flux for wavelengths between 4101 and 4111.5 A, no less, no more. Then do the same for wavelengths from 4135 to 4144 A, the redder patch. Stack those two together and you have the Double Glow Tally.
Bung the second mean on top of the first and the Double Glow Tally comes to 5.4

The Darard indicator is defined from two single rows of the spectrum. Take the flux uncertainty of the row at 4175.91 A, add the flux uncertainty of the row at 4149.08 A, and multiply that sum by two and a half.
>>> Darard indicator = 1.50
